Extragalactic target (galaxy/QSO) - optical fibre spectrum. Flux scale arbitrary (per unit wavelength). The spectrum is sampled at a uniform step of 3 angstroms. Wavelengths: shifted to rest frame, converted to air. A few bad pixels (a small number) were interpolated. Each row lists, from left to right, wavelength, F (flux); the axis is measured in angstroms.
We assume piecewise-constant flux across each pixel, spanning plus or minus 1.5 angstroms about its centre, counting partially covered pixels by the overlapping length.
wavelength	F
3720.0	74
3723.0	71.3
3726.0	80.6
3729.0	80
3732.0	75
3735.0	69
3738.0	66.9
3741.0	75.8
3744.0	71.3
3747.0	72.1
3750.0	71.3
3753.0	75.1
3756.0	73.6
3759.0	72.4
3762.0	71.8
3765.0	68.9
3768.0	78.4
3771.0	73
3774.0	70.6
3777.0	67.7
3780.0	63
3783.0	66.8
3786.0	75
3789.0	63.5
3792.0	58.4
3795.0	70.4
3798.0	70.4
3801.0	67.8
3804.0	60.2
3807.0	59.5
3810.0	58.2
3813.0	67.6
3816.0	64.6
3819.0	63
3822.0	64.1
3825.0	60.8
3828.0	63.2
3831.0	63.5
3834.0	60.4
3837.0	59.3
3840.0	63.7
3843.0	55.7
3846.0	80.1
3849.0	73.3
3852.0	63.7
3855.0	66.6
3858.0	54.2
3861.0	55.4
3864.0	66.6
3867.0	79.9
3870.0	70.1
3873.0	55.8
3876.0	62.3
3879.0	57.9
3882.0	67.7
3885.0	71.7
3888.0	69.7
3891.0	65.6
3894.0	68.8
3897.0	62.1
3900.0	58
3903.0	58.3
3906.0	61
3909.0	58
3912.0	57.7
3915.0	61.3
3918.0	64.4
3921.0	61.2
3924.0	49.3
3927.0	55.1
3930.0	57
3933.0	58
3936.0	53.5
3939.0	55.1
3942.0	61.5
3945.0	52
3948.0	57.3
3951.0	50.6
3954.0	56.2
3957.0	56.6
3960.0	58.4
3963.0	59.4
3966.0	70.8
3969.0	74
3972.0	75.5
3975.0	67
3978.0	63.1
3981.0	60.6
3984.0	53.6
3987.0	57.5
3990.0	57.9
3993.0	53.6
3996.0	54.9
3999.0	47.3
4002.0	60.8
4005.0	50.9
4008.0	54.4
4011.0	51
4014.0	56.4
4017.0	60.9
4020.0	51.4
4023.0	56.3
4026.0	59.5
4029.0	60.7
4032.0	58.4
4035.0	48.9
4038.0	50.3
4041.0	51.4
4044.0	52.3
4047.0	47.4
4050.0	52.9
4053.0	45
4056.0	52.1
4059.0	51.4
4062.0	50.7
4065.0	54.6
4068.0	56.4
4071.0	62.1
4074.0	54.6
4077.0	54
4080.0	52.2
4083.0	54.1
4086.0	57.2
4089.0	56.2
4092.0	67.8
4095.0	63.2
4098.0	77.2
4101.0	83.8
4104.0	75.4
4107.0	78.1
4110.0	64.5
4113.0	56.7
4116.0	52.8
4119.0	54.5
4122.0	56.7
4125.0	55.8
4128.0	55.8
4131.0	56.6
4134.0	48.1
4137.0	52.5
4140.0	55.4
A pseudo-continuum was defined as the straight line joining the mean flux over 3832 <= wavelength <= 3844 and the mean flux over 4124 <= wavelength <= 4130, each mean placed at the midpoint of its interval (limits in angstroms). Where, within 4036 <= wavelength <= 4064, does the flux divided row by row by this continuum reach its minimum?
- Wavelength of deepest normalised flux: 4053.0 angstroms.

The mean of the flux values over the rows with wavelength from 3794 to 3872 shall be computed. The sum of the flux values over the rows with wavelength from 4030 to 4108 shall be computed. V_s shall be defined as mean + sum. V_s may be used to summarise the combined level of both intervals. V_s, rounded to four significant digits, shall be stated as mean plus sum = 1572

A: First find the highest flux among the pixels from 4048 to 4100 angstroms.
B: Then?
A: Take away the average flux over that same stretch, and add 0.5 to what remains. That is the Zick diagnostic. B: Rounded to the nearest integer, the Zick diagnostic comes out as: 21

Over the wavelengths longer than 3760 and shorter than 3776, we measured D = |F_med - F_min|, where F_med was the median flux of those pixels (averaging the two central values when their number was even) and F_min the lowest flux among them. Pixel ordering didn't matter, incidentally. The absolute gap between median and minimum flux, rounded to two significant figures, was 2.9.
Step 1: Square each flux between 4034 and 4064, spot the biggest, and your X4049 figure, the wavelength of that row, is 4050.0 angstroms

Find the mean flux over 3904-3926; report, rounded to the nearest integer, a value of 59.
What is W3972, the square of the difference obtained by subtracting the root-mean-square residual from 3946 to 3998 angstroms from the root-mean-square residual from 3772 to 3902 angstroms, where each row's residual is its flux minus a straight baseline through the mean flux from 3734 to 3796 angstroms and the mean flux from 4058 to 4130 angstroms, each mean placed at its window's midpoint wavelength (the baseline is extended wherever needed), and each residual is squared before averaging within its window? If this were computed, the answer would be 1.0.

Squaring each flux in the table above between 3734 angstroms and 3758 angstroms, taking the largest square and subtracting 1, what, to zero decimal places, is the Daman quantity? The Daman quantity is 5745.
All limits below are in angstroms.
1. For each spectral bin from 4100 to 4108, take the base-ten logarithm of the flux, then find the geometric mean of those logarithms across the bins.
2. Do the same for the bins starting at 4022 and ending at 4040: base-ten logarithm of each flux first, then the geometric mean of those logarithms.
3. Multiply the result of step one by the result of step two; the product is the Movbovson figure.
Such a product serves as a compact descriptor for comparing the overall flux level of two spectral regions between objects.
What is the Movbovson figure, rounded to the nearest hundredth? 3.31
